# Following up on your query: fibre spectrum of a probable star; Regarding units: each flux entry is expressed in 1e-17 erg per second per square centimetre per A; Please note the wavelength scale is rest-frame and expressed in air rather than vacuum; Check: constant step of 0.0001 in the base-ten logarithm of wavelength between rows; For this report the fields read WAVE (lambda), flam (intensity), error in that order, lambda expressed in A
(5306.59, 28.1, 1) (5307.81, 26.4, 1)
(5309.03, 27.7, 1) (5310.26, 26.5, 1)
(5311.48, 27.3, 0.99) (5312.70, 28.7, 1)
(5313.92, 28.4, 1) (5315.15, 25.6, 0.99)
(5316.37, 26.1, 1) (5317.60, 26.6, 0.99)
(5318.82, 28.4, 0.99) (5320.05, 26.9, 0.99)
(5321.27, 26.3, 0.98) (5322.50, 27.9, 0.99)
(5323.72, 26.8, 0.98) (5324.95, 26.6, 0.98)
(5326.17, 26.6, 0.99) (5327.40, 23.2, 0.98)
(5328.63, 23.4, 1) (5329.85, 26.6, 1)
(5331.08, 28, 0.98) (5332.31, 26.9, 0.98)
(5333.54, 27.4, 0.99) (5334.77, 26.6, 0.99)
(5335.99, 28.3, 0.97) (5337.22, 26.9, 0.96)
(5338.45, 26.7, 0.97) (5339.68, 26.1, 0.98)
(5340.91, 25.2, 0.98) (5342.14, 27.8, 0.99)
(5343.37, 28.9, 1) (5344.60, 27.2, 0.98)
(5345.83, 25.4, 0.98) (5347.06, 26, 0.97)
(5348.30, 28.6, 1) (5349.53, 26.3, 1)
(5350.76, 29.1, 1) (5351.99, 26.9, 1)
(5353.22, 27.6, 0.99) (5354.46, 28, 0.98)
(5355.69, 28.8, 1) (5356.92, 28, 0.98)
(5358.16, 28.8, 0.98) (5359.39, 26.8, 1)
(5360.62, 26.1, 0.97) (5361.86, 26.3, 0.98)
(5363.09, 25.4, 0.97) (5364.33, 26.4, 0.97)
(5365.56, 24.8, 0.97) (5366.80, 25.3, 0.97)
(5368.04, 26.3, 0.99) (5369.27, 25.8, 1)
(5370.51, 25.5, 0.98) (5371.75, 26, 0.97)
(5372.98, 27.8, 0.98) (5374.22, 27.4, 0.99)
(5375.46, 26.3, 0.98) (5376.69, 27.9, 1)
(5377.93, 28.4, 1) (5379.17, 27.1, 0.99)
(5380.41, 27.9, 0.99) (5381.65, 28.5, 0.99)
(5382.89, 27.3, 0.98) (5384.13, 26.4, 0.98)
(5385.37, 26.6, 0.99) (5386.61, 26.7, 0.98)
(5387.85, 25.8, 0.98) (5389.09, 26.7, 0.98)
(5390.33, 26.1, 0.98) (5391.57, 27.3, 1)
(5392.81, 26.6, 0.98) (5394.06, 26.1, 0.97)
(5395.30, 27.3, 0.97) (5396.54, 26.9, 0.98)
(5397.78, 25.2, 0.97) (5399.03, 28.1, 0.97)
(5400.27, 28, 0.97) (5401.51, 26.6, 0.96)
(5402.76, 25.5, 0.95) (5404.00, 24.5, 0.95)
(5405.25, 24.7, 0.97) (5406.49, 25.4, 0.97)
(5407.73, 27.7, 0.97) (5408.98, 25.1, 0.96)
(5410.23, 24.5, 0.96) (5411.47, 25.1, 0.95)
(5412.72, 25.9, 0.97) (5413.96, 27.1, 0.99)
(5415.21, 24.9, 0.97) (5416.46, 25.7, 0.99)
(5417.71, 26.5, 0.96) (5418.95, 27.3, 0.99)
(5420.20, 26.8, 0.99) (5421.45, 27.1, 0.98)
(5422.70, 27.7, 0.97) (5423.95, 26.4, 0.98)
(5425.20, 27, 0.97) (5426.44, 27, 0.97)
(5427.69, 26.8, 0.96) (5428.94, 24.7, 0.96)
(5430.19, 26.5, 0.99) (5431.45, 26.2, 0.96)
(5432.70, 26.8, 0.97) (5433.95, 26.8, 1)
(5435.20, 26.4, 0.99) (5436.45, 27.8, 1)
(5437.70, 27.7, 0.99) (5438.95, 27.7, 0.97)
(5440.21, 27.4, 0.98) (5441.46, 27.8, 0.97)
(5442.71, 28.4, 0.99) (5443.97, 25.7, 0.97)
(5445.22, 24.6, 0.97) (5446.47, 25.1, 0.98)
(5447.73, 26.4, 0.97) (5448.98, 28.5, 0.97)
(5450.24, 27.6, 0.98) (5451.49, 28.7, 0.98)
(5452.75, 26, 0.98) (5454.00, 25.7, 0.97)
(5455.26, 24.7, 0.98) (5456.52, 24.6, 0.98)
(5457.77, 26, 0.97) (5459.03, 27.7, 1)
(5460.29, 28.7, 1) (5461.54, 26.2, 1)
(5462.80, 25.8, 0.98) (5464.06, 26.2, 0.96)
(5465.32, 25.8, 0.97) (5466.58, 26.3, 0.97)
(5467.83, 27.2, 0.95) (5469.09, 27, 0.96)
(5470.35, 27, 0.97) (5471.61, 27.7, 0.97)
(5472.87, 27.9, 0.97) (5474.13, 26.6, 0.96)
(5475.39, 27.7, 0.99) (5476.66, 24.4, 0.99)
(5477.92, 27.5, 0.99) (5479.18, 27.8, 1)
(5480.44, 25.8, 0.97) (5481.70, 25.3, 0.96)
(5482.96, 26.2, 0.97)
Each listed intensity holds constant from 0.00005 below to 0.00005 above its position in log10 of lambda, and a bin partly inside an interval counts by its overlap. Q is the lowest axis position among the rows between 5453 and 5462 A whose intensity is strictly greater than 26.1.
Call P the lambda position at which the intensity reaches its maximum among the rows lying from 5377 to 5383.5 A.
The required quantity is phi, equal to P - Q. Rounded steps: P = 5381.65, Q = 5459.03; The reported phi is -77.4 A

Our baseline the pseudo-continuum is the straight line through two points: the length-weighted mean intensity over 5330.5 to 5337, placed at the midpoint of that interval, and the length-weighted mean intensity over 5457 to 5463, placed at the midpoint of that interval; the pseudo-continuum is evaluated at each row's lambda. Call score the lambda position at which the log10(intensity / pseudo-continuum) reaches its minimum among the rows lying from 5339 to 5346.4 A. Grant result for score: 5340.91 A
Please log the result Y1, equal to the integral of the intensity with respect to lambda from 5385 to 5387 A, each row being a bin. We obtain 53.3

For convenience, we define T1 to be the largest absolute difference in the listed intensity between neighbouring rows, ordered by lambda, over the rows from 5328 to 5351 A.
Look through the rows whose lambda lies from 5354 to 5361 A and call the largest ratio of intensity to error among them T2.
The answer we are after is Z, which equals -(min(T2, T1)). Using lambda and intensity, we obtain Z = -3.2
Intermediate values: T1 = 3.2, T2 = 29.4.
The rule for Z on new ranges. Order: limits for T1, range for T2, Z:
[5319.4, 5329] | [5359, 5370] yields -3.4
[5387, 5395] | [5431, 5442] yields -1.2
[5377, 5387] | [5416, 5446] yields -1.3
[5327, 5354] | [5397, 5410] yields -3.2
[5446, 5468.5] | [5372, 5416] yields -2.7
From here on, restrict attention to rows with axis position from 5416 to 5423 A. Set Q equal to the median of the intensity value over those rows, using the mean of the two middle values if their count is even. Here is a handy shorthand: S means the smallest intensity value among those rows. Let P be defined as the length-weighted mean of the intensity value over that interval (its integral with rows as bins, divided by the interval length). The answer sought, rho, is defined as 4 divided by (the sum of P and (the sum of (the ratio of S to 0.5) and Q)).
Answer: 0.0380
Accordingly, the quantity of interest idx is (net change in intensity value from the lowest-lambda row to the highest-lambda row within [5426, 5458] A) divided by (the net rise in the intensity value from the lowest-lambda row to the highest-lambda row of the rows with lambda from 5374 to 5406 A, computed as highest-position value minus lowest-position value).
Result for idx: 0.37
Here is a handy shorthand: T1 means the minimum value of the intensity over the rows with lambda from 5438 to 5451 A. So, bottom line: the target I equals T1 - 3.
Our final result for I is 21.6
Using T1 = 24.6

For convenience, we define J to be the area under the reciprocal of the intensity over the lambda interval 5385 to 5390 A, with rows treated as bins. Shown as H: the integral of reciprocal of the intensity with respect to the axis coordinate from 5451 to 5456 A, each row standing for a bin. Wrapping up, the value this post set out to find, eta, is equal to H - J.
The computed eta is 0.002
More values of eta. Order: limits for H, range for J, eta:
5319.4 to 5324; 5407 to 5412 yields -0.025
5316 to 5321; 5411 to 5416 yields -0.009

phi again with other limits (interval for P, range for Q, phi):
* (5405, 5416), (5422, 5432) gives -15.0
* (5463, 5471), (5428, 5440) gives 37.6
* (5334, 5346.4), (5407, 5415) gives -64.4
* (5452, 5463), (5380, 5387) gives 79.9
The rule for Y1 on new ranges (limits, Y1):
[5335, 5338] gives 82.4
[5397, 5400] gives 80.4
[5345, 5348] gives 78.2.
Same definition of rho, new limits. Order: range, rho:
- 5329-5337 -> 0.0372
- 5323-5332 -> 0.0404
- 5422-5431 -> 0.0389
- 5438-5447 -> 0.0387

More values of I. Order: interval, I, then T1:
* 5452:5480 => 21.4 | 24.4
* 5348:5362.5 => 23.1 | 26.1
